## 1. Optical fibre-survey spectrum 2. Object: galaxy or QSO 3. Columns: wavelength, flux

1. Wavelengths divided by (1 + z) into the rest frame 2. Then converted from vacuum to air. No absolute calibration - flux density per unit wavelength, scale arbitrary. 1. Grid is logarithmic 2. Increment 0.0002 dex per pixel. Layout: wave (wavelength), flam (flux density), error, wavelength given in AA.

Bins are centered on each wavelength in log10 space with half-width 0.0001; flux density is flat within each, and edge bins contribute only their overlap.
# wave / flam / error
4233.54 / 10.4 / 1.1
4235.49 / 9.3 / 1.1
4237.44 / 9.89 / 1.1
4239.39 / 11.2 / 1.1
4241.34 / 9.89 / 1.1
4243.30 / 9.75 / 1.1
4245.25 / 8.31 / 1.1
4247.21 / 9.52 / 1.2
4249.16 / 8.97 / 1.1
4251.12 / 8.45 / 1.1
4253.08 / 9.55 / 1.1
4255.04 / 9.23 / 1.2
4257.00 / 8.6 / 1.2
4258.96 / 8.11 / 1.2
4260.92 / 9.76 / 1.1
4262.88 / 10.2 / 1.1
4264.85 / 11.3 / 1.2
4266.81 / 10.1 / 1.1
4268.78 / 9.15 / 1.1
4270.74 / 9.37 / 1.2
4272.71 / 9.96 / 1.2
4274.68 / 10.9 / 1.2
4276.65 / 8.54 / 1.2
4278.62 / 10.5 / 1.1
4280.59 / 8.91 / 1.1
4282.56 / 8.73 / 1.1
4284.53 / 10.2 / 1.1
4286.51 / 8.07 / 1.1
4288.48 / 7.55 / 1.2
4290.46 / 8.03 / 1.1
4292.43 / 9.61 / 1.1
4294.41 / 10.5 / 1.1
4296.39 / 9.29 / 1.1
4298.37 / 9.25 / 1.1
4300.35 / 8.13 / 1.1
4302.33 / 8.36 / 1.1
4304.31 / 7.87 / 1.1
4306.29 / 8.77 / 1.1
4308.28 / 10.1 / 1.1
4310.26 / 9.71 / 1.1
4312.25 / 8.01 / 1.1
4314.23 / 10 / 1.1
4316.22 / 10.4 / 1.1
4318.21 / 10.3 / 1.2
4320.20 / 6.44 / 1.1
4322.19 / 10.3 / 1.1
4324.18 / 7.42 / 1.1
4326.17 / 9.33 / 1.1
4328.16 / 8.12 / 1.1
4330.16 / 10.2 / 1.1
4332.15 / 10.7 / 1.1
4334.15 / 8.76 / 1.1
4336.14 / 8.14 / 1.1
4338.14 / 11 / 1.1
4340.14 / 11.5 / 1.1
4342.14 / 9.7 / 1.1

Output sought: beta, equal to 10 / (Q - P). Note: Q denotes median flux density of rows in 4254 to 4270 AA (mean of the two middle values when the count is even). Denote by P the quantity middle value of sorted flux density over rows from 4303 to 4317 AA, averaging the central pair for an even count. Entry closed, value -47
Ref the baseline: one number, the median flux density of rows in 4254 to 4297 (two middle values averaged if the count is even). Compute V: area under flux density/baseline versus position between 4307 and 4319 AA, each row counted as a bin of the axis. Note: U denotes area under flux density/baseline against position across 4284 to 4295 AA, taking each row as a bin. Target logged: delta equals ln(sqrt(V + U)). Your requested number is 1.57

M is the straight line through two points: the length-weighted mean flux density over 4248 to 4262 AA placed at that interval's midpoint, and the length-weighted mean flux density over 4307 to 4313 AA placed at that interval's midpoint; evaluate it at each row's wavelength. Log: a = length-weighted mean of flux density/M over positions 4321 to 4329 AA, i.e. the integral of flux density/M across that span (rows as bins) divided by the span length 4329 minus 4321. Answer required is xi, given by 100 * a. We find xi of 93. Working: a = 0.93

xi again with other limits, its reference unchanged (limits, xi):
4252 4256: 104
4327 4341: 103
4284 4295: 97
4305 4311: 102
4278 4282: 105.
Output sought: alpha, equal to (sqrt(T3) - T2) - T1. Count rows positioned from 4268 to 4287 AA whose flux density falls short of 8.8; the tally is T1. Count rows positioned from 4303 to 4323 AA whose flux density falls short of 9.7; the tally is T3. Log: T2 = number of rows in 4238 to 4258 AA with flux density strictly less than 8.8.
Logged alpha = -4.0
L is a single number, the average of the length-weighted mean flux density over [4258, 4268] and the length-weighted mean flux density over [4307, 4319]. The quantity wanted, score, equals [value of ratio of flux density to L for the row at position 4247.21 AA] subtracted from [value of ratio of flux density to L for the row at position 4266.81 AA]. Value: 0.06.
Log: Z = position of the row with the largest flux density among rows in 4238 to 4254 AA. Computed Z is 4239.39 AA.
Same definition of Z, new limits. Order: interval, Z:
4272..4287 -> 4274.68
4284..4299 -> 4294.41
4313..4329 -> 4316.22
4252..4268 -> 4264.85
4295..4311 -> 4308.28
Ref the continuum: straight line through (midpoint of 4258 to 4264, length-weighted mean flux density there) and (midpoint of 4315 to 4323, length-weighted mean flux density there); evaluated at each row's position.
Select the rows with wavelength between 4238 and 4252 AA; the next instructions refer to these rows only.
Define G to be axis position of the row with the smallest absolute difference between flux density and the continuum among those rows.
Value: 4247.21 AA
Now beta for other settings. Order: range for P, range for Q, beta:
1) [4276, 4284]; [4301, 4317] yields 24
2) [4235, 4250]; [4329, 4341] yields 12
